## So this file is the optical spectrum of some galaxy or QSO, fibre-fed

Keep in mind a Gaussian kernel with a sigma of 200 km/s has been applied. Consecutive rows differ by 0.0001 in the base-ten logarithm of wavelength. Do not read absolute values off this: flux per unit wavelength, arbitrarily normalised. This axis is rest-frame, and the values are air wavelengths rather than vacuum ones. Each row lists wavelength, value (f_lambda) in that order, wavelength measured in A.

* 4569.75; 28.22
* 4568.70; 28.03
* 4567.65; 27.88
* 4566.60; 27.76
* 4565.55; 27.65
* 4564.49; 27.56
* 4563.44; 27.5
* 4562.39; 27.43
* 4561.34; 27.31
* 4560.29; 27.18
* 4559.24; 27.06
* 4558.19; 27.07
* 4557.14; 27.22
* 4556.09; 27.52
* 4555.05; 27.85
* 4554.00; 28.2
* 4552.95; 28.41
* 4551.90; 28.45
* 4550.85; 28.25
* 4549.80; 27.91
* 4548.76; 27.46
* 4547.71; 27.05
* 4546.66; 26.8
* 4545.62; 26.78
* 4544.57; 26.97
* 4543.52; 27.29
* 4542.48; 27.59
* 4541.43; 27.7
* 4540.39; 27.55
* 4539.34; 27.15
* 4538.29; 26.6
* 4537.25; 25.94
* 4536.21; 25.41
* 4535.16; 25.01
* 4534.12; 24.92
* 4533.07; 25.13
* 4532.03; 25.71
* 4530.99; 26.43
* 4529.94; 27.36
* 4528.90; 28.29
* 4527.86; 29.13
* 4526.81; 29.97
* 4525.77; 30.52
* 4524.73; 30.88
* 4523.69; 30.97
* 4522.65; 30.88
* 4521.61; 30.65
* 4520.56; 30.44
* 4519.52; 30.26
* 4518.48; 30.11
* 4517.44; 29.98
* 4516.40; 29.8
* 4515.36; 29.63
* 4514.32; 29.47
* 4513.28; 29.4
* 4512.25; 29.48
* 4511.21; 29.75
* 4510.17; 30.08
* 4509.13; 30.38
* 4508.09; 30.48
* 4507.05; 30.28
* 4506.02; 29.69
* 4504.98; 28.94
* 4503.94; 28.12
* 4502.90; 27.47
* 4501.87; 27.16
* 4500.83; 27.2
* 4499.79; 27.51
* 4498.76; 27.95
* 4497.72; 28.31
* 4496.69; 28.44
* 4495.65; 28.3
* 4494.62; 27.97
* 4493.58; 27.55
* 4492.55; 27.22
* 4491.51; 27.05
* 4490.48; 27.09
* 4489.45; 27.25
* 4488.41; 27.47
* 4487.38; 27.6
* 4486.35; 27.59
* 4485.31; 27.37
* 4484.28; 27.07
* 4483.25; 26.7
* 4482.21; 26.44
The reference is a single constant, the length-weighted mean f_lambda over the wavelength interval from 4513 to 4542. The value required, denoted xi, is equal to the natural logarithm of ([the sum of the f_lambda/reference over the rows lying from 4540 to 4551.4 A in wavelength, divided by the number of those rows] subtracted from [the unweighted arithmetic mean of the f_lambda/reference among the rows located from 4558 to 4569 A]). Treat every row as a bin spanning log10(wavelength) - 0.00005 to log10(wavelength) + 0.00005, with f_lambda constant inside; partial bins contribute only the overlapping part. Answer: -5.7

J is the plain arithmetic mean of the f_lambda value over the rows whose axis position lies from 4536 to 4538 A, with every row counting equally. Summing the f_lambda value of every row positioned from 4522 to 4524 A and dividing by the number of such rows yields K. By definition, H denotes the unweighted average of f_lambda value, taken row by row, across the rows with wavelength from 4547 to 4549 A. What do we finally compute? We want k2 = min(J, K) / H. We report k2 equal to 0.94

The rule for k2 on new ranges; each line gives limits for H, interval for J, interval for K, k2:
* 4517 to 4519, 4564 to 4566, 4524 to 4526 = 0.92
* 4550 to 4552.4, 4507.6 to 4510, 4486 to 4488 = 0.97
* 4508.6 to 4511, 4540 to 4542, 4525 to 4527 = 0.91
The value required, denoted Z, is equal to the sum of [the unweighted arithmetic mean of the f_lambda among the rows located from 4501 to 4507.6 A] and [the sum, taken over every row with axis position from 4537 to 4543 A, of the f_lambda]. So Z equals 191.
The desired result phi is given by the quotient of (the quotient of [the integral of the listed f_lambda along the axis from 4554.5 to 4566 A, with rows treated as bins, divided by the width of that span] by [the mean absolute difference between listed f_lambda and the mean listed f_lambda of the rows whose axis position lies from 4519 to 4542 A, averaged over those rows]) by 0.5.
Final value 28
